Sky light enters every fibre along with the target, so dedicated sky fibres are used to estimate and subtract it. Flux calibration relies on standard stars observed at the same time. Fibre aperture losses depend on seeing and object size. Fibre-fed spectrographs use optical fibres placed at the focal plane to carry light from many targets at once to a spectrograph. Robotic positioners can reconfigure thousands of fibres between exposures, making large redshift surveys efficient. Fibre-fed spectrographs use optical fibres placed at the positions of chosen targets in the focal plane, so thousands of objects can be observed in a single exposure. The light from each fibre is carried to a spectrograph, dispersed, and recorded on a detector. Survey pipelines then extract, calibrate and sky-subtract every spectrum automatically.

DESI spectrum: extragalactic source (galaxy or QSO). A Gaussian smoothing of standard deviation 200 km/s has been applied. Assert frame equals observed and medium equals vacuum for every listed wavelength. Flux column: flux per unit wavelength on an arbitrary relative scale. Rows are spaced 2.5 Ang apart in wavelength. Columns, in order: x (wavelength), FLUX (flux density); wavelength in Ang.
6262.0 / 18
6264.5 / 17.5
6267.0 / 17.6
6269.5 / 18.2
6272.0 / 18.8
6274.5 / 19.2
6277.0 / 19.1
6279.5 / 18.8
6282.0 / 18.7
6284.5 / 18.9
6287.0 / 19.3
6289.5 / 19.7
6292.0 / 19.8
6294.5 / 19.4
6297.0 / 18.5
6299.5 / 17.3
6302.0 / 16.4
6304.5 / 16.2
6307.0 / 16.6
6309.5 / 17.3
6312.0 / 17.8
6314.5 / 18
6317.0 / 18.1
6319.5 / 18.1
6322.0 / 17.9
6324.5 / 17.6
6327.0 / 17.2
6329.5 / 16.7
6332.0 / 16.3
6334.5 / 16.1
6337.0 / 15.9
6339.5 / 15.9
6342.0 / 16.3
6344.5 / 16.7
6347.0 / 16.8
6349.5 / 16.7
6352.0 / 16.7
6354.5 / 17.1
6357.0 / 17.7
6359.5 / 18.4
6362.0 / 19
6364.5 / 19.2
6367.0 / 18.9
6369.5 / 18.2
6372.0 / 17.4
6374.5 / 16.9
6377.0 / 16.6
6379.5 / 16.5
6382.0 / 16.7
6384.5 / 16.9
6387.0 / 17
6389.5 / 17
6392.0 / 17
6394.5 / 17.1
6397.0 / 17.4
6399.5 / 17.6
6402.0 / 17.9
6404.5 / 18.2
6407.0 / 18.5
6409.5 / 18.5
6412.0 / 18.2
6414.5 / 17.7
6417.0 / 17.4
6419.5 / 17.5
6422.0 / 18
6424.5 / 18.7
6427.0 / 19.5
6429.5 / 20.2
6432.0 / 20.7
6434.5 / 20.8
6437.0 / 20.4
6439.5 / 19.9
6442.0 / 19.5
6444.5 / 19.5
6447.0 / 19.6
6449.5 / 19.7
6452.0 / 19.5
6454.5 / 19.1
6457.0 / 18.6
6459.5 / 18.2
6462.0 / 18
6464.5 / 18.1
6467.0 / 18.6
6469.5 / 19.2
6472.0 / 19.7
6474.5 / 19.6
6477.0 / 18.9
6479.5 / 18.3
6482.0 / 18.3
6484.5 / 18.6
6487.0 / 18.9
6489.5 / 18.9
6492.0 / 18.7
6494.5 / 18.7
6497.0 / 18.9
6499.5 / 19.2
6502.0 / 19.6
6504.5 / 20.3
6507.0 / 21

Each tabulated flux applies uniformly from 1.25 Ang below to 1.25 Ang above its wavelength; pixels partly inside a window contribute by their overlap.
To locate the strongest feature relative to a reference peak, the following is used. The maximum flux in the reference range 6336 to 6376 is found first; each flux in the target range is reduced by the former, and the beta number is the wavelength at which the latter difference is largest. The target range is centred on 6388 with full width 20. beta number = 6397.0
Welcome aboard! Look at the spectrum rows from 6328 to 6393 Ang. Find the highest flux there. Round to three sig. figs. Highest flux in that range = 19.2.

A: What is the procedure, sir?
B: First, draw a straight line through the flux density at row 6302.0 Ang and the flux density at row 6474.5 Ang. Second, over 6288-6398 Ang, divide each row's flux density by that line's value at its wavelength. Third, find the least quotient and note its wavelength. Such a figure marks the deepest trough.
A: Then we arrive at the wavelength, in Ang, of 6379.5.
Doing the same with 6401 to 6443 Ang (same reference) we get 6417.0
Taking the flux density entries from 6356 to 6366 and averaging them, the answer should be 18.6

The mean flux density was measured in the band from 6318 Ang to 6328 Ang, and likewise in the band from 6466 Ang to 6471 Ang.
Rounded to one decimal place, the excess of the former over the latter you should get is -1.2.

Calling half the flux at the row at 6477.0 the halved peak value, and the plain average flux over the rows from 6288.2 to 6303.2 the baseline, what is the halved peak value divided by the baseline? 0.510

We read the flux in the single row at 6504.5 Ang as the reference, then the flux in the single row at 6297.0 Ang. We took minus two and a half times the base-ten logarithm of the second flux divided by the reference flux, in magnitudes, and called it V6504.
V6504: 0.10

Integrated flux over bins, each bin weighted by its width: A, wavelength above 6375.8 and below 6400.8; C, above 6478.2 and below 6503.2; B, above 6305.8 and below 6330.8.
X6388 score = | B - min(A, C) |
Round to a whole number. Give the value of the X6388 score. 14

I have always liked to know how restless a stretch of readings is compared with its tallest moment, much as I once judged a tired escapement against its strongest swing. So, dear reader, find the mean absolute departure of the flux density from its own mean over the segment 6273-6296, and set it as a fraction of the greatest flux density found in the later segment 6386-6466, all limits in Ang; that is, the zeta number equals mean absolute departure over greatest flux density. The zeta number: 0.014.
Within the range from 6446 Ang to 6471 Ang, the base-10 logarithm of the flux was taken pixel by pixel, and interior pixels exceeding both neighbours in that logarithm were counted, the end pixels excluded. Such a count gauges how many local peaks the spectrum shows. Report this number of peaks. 1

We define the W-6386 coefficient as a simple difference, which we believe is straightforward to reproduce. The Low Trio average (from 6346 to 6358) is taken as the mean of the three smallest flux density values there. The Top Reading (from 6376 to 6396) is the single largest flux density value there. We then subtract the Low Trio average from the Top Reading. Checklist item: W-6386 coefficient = 0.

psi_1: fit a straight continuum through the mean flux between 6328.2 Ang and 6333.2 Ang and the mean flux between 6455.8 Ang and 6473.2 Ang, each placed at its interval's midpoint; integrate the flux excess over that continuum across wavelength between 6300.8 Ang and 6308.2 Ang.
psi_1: 2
